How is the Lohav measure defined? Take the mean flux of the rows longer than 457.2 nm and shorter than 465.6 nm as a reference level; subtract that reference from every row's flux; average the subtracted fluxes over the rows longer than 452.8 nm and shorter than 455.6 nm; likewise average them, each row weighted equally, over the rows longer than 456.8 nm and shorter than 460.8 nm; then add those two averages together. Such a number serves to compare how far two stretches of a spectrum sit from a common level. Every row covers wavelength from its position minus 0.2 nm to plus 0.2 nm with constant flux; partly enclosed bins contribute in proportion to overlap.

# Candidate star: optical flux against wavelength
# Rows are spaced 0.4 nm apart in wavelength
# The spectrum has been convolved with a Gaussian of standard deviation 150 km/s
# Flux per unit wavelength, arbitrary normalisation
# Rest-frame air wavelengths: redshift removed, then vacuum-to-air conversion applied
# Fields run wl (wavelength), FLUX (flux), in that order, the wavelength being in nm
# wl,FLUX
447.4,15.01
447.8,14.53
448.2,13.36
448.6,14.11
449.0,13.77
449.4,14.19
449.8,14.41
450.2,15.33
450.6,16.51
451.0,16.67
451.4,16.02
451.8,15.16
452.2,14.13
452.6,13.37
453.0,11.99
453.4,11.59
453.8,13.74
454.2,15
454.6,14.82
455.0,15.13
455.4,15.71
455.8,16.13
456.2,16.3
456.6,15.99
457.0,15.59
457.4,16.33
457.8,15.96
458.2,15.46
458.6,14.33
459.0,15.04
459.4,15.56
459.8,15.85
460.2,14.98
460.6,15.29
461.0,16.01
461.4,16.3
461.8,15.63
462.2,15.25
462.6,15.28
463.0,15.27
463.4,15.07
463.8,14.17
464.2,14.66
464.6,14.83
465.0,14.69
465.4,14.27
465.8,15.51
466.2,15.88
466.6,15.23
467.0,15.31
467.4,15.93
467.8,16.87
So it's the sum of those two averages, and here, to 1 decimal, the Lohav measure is -1.1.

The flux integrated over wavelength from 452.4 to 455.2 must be 38.3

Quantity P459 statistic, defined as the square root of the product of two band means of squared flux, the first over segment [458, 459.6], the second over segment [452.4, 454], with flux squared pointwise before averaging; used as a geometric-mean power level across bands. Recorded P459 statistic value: 192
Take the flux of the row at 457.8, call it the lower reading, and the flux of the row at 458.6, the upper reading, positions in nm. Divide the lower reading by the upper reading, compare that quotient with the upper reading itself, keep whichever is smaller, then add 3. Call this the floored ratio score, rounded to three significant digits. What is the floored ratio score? 4.11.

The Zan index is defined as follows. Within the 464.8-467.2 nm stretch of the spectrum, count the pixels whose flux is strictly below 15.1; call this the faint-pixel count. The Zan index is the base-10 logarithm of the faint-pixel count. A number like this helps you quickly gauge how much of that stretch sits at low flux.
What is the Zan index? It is 0.3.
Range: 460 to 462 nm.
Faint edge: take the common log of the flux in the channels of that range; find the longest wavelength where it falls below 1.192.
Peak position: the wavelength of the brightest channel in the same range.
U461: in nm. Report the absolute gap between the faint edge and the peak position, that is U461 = 0.80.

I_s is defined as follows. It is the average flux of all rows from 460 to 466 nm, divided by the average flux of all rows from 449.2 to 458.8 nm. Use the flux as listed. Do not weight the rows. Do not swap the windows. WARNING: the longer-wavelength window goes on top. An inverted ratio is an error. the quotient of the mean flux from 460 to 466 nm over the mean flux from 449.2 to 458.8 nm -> 1.01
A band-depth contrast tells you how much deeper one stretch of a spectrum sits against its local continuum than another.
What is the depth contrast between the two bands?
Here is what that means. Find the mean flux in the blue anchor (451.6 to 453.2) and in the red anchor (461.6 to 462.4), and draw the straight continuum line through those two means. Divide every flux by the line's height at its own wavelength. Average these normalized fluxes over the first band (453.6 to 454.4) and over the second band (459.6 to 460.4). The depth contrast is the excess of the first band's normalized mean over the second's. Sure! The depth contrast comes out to 0.01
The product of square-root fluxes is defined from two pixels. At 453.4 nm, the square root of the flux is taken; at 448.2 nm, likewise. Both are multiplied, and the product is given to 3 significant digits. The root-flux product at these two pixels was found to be 12.4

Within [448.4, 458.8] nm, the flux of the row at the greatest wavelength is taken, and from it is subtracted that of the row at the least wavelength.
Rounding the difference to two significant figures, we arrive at 0.22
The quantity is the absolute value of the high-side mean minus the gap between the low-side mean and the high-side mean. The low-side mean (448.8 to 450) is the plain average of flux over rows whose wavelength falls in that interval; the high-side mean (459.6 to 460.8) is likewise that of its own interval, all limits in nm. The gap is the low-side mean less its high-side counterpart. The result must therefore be 16.6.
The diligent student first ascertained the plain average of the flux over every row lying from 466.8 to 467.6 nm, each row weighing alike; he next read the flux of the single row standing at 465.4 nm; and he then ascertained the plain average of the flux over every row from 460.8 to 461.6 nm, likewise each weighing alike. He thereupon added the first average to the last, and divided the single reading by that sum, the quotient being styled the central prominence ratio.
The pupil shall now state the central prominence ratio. 0.45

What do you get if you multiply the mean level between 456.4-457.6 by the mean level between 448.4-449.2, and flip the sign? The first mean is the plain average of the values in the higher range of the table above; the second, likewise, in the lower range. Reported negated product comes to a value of -223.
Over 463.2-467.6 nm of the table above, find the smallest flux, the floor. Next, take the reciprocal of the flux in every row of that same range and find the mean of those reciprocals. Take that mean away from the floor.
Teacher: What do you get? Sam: 14.1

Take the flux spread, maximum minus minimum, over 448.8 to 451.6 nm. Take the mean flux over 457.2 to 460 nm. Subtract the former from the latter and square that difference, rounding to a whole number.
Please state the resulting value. 159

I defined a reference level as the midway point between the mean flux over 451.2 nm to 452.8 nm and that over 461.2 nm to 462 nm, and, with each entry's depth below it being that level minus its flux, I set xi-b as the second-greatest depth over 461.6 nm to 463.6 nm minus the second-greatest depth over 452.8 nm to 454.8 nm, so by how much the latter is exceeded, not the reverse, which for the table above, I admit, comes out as -3.3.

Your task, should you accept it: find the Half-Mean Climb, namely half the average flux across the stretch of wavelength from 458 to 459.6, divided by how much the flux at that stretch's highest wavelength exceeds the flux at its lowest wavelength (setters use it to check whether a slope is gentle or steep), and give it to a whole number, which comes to 75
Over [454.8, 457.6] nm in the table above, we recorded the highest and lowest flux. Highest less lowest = 1.2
